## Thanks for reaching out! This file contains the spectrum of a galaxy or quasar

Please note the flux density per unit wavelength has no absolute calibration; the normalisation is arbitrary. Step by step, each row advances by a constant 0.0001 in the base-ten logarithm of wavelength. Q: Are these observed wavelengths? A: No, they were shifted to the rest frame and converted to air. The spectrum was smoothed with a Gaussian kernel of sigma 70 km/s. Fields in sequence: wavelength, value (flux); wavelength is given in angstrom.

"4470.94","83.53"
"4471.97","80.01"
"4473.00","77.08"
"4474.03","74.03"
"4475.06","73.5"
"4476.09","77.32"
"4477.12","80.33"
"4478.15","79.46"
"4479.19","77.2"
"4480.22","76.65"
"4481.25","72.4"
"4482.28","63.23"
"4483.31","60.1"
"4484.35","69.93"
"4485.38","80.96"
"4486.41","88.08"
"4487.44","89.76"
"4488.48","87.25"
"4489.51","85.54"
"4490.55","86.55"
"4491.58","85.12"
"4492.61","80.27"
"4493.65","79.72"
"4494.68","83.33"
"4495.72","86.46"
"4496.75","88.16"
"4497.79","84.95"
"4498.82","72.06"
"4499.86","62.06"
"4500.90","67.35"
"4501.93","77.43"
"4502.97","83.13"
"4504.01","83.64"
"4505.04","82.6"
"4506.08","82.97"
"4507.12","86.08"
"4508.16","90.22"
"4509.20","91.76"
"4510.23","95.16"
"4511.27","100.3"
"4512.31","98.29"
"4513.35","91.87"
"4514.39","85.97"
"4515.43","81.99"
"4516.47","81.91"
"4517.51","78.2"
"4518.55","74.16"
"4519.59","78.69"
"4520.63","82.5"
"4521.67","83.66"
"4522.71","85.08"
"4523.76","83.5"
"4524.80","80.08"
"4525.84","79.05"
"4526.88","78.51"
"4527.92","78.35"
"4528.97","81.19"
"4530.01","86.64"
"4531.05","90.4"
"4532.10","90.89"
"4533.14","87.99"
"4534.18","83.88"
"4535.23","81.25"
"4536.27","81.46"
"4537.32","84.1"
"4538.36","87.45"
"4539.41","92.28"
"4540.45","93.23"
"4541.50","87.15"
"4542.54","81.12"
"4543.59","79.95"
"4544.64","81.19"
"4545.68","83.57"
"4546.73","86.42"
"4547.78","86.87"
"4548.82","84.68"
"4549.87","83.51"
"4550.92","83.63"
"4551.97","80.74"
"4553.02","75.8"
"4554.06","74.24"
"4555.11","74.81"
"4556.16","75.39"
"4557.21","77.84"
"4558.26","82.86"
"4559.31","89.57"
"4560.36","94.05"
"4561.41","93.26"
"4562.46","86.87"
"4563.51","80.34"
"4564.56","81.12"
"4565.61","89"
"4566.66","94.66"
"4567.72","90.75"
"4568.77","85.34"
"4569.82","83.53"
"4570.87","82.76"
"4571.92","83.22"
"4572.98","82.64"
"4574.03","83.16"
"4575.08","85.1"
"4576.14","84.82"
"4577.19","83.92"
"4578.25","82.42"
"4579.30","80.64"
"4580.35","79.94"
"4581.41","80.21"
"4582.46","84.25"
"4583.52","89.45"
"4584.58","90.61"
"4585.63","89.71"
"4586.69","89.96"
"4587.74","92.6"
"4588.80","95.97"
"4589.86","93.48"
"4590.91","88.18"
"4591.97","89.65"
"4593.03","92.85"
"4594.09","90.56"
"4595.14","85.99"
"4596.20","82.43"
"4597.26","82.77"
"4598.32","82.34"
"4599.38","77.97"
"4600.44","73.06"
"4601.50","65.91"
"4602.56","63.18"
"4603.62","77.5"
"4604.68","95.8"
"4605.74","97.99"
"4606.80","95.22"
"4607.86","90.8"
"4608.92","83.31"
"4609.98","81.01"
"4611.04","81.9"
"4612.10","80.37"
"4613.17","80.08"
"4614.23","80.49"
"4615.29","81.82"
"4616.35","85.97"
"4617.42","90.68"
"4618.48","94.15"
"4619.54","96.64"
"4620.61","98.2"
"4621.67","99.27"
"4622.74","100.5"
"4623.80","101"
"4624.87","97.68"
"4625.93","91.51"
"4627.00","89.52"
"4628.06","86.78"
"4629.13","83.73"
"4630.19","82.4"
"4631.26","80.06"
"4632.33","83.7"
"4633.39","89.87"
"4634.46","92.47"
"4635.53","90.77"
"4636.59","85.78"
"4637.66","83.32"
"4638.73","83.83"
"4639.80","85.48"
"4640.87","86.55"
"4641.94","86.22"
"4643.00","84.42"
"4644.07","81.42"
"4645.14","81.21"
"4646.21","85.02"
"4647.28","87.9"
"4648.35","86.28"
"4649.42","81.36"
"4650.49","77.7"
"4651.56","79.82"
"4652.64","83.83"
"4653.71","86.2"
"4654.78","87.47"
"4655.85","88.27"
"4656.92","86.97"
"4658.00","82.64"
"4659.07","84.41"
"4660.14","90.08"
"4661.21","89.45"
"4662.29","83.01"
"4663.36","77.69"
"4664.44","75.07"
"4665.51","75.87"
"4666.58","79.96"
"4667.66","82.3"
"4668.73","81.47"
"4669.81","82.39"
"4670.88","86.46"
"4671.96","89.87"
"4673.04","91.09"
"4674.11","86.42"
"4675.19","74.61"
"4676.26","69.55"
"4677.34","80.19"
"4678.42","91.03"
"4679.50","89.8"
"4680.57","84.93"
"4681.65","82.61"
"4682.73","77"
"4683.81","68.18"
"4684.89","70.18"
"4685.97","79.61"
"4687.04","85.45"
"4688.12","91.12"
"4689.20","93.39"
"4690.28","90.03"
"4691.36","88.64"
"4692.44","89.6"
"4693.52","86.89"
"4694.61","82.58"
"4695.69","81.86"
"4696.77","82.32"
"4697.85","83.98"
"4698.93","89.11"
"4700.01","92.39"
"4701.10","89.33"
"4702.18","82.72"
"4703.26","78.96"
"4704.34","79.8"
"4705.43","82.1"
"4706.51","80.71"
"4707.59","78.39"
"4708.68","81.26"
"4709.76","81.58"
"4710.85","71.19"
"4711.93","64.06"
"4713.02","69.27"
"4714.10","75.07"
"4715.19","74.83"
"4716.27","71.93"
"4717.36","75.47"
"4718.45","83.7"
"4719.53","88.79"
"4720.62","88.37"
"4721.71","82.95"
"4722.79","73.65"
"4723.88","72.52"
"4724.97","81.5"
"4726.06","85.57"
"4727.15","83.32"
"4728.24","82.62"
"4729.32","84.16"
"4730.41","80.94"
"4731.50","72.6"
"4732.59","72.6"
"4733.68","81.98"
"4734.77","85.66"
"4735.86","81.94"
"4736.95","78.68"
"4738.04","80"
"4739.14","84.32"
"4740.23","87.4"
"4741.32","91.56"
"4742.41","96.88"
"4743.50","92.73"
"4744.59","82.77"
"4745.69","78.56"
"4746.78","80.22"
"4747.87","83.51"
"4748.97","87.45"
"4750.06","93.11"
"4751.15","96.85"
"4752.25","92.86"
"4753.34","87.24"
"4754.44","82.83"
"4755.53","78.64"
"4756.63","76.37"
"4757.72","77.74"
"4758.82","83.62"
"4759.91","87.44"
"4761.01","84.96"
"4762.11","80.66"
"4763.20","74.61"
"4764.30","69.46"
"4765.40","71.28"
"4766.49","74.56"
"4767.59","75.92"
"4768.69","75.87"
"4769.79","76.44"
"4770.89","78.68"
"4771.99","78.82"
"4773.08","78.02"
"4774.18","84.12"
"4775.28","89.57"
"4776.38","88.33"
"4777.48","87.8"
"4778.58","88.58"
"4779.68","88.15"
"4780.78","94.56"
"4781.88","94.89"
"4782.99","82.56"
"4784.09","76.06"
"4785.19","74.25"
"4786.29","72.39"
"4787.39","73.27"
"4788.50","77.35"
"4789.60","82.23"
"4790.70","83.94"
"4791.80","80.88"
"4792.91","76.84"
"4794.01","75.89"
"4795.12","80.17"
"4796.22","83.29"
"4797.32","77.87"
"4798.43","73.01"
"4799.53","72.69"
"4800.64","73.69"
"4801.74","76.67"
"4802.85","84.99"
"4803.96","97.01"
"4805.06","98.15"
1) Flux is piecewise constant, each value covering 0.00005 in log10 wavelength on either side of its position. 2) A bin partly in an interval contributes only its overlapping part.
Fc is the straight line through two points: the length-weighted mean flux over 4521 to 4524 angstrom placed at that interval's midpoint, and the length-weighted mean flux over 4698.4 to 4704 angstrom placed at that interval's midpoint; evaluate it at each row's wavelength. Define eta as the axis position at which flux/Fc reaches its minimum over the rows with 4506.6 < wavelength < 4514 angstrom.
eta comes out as 4507.12 angstrom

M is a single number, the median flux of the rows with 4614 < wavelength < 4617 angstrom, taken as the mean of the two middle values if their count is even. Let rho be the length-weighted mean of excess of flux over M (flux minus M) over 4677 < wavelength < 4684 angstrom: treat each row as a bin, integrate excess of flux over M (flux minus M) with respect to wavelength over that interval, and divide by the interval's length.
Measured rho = 0.9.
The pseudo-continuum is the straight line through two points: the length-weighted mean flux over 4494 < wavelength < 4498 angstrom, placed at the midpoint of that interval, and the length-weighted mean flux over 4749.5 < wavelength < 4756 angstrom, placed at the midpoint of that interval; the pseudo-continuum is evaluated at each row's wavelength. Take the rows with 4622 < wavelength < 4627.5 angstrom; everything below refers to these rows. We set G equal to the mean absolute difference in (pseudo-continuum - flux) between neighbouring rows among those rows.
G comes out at 3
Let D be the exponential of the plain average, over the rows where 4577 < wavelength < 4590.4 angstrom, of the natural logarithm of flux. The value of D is 87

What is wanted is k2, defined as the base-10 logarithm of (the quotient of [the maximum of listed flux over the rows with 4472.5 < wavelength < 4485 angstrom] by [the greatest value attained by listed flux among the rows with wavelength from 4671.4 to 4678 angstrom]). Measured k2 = -0.05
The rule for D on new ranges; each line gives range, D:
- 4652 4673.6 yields 84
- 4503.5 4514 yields 90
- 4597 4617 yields 81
